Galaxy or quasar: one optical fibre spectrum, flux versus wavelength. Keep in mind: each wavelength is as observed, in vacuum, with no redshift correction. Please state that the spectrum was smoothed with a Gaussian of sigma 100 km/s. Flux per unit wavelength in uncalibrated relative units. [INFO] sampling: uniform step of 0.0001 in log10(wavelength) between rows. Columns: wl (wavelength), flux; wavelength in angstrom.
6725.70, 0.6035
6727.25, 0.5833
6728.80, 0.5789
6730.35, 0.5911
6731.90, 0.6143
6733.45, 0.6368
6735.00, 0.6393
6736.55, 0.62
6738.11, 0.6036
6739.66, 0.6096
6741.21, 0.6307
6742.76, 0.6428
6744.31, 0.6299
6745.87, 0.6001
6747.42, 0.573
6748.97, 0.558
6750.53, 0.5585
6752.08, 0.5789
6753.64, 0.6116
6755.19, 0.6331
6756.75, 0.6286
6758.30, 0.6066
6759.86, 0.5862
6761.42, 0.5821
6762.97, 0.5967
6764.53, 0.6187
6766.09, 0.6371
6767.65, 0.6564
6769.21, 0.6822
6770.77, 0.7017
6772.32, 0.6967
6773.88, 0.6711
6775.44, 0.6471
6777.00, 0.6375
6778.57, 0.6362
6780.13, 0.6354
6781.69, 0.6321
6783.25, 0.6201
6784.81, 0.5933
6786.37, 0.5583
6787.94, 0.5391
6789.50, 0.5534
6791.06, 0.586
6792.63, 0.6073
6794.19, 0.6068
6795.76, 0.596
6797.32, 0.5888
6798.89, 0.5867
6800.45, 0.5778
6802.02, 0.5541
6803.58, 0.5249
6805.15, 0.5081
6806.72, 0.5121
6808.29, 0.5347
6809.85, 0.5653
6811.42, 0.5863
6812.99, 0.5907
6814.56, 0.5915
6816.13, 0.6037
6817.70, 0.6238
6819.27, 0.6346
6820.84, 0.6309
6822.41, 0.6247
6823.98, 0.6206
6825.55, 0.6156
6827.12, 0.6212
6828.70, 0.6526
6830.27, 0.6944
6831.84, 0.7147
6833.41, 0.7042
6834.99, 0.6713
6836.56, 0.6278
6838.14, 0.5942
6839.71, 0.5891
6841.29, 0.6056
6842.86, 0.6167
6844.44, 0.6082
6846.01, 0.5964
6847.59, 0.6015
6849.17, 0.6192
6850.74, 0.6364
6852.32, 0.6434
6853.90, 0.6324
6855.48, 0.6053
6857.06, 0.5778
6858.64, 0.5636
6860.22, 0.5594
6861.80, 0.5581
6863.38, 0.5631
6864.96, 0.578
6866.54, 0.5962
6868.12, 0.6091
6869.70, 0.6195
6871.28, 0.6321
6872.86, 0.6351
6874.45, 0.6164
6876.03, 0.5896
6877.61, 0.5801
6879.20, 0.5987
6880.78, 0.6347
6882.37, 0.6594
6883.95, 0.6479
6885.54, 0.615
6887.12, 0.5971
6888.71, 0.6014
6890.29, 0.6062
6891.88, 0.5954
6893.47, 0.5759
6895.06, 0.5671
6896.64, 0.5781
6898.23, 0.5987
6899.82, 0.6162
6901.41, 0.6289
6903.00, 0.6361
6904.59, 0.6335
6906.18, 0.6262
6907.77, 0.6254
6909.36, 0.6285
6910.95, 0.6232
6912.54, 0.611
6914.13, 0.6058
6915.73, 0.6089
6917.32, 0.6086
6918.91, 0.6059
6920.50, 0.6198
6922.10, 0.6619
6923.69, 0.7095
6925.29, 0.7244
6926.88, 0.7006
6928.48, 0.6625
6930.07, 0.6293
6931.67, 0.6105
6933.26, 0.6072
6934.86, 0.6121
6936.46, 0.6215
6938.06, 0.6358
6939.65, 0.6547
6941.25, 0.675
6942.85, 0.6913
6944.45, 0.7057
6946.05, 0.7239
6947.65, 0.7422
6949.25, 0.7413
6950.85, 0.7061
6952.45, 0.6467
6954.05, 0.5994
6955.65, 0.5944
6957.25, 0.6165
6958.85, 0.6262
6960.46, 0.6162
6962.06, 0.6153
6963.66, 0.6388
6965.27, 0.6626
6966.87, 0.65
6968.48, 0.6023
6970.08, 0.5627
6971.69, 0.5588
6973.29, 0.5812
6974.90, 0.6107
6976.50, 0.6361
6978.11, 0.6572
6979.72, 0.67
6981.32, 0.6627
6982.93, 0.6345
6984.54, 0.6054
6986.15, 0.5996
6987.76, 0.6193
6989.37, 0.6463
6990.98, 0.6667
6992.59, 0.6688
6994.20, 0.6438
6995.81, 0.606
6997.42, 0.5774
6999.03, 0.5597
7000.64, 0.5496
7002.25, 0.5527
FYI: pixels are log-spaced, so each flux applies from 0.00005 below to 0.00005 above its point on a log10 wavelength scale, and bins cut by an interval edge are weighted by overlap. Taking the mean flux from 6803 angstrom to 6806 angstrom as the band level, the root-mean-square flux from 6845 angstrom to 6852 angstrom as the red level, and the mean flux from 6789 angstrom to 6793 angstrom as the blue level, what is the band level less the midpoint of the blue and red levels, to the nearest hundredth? -0.08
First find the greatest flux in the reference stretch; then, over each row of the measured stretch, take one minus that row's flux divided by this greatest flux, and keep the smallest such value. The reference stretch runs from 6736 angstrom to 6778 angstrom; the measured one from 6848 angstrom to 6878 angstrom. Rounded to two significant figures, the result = 0.083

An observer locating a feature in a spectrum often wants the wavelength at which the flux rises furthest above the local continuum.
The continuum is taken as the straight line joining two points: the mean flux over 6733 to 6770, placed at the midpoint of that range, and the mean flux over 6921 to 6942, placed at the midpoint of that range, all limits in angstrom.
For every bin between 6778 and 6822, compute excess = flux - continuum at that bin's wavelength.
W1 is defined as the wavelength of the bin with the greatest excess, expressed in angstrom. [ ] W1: 6778.57 angstrom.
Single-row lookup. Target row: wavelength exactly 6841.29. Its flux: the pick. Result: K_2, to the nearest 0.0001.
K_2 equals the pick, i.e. 0.6056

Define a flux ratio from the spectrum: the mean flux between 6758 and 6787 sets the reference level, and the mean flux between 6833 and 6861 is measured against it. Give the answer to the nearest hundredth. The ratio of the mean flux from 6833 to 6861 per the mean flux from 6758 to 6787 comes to 0.97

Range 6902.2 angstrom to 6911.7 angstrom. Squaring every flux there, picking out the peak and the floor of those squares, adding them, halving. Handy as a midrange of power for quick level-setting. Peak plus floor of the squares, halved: 0.397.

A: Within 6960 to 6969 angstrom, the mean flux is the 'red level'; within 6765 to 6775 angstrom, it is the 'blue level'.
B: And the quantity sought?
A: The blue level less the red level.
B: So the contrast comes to 0.04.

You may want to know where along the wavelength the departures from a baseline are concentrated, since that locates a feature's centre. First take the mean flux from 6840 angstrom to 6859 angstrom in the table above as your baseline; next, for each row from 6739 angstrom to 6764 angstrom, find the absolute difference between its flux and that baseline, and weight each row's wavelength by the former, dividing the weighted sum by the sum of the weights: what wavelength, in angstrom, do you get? 6750.9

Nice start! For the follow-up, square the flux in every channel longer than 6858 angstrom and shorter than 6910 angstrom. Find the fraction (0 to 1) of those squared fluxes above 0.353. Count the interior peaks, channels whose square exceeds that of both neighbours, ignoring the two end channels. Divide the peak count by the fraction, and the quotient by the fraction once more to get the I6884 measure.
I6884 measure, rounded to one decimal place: 8.2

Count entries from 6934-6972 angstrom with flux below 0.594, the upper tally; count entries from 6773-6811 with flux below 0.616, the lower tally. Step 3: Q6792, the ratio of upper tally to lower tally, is 0.12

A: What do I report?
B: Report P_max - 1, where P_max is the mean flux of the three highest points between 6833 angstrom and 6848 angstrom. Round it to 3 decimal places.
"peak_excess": -0.332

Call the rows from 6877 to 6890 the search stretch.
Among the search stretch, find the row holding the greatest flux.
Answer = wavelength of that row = 6882.37 angstrom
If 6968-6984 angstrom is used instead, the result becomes 6979.72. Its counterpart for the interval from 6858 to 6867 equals 6866.54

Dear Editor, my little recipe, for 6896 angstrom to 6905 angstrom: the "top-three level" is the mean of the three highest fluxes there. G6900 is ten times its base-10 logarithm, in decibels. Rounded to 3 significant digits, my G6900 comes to -1.99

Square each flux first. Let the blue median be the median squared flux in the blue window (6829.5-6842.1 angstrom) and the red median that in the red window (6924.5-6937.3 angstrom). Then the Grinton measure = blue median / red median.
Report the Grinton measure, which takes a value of 1.08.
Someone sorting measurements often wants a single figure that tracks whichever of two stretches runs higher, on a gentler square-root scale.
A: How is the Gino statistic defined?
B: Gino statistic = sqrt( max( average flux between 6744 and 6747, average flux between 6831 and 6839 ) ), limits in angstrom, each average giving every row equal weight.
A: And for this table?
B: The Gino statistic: 0.814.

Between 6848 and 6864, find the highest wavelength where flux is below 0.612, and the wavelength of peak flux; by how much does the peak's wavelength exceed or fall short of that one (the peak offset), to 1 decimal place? -11.1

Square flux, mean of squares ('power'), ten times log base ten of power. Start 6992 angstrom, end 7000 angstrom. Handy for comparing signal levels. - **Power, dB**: -4.3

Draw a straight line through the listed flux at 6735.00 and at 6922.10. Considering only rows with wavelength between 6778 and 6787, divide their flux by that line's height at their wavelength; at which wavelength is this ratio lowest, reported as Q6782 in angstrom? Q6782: 6786.37 angstrom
